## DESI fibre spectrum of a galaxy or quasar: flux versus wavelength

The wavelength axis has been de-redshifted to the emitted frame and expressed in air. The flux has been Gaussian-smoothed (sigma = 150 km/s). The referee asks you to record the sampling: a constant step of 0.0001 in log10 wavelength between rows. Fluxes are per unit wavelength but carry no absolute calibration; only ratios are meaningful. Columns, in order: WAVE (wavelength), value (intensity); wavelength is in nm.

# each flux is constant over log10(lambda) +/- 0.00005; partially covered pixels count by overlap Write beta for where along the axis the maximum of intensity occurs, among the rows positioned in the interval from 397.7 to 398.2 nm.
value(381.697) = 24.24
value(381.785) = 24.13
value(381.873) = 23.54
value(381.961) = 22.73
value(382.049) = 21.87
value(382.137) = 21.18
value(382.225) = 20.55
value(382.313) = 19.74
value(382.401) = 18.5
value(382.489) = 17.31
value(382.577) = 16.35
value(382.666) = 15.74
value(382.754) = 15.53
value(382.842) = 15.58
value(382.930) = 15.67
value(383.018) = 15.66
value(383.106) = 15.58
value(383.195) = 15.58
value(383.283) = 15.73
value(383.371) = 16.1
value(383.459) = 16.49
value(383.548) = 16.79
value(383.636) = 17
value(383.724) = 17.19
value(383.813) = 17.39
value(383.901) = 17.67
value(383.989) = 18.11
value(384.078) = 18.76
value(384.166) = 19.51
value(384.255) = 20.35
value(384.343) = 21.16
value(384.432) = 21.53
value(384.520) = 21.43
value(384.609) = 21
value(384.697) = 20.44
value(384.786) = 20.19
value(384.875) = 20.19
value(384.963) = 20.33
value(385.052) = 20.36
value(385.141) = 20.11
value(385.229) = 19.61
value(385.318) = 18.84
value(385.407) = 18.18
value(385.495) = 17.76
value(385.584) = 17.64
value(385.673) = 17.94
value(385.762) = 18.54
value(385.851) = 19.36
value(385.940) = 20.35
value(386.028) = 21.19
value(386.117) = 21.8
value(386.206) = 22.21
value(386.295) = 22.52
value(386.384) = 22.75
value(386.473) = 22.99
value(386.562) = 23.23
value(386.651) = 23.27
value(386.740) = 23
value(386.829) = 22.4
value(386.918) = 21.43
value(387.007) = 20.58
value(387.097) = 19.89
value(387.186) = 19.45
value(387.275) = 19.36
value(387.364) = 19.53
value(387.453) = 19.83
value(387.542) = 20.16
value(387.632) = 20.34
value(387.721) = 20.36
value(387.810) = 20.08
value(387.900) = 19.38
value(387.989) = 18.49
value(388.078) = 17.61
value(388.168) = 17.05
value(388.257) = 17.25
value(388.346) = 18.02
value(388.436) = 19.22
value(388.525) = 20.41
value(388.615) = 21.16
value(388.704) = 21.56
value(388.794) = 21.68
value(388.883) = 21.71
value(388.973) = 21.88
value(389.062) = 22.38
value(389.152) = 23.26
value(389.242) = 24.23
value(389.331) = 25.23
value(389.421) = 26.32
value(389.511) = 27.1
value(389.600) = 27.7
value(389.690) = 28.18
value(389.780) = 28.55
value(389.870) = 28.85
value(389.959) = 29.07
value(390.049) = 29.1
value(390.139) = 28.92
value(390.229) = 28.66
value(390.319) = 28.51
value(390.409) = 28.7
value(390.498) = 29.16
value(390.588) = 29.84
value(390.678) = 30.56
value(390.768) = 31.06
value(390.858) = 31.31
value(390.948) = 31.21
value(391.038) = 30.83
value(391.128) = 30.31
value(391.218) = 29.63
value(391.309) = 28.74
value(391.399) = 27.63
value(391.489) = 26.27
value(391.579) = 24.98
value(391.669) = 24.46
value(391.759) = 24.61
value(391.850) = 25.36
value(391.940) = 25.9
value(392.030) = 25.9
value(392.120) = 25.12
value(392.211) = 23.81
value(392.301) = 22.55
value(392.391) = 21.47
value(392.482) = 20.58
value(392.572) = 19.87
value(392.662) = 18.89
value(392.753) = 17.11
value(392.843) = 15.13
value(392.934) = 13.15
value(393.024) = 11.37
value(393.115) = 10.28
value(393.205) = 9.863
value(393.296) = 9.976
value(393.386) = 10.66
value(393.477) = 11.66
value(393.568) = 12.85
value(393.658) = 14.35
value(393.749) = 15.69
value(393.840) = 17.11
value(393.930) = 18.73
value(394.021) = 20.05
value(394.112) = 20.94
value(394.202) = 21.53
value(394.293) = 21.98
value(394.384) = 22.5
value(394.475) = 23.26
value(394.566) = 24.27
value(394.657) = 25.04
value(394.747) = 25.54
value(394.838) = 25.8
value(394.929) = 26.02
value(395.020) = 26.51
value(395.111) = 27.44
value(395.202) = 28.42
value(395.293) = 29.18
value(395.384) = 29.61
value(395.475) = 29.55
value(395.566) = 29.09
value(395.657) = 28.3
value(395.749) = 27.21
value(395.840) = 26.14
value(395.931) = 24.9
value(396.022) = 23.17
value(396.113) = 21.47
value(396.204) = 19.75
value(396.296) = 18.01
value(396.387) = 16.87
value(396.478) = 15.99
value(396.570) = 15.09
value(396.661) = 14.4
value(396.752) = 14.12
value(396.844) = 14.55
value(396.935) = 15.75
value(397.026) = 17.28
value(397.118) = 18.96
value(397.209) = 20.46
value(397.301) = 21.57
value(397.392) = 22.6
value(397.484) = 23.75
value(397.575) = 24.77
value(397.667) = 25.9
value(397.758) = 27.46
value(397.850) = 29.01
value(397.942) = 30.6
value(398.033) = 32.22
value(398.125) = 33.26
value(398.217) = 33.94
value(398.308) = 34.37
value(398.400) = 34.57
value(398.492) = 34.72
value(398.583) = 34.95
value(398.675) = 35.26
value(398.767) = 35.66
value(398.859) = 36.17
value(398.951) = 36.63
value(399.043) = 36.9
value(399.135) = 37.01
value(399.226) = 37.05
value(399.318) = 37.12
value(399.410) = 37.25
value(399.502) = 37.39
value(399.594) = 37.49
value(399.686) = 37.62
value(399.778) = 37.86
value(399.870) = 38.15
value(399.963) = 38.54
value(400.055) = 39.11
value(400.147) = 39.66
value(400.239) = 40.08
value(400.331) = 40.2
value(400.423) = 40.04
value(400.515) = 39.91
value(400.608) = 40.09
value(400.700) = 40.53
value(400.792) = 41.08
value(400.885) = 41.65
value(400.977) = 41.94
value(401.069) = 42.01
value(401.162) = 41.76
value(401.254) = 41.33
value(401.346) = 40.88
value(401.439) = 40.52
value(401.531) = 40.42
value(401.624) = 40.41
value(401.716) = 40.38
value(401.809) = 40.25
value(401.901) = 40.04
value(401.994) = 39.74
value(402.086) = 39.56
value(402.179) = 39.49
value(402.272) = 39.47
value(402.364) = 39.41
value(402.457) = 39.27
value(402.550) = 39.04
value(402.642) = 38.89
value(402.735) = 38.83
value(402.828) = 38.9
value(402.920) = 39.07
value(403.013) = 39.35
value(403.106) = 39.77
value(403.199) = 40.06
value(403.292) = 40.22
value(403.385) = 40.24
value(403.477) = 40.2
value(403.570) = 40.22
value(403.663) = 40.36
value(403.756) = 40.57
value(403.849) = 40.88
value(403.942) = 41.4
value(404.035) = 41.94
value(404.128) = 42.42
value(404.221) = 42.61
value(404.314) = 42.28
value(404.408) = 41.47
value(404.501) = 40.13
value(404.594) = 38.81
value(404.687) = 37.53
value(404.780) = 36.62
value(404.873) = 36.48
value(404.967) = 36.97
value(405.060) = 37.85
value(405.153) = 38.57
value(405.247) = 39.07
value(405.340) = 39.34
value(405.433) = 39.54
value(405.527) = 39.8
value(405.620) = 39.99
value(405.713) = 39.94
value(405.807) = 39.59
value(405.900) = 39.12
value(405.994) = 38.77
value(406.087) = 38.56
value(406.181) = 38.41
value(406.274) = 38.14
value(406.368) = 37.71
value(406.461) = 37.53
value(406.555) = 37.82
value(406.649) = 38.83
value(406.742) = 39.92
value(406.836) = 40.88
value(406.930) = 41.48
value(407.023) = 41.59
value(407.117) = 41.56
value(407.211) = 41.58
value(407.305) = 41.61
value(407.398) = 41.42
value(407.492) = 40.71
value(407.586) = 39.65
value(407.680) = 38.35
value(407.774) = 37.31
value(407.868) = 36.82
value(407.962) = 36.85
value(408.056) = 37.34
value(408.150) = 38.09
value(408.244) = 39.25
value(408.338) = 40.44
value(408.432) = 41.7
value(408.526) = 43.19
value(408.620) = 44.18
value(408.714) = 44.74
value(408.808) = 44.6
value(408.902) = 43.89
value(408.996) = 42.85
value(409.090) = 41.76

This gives 398.125 nm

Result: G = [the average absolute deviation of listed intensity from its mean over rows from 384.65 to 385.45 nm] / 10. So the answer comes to 0.06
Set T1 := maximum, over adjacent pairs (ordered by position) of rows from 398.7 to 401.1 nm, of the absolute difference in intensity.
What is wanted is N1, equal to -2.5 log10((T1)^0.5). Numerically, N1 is 0.3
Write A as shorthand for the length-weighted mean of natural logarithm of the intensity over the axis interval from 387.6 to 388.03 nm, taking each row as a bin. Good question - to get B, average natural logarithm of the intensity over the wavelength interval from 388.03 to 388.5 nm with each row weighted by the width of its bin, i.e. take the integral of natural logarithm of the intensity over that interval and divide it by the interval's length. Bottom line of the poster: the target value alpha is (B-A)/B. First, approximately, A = 3.0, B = 2.89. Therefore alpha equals -0.03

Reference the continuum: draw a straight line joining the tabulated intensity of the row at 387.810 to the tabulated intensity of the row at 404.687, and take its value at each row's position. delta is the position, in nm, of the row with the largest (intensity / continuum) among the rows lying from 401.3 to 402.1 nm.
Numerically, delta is 401.346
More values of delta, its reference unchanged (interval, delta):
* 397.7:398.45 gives 398.400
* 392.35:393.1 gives 392.391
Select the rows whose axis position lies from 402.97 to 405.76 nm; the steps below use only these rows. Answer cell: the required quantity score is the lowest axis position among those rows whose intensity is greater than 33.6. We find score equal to 403.013 nm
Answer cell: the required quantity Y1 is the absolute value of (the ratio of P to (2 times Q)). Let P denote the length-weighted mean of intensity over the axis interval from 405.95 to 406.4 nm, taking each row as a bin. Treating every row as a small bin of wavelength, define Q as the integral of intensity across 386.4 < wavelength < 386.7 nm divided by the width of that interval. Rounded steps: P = 38.3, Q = 23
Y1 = 0.83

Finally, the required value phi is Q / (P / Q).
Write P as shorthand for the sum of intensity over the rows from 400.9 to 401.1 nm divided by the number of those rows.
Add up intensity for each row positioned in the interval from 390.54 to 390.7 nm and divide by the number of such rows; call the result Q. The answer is 22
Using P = 42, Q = 30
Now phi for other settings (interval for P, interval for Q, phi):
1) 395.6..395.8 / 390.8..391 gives 35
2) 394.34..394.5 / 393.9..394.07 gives 16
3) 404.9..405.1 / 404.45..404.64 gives 42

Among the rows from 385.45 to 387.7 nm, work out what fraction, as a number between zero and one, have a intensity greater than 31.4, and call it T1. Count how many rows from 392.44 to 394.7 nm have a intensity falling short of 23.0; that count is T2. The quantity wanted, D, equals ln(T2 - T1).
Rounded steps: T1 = 0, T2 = 22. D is 3.1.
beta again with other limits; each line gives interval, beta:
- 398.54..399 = 398.951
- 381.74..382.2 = 381.785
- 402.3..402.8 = 402.364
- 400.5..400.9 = 400.885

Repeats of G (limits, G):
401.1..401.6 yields 0.05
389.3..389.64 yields 0.08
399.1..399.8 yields 0.02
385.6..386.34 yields 0.14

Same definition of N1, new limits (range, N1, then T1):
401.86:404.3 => 0.3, 0.5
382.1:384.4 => -0.1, 1.2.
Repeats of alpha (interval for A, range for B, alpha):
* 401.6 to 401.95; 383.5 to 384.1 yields -0.29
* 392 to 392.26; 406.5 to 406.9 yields 0.12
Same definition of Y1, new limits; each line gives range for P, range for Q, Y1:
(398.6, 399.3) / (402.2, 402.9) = 0.46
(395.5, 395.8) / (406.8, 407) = 0.34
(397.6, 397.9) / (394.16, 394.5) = 0.61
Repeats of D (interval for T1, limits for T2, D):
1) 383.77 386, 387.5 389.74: 2.9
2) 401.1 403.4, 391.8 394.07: 2.9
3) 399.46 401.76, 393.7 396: 1.9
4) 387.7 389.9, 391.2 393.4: 2.6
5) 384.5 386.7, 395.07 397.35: 2.6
